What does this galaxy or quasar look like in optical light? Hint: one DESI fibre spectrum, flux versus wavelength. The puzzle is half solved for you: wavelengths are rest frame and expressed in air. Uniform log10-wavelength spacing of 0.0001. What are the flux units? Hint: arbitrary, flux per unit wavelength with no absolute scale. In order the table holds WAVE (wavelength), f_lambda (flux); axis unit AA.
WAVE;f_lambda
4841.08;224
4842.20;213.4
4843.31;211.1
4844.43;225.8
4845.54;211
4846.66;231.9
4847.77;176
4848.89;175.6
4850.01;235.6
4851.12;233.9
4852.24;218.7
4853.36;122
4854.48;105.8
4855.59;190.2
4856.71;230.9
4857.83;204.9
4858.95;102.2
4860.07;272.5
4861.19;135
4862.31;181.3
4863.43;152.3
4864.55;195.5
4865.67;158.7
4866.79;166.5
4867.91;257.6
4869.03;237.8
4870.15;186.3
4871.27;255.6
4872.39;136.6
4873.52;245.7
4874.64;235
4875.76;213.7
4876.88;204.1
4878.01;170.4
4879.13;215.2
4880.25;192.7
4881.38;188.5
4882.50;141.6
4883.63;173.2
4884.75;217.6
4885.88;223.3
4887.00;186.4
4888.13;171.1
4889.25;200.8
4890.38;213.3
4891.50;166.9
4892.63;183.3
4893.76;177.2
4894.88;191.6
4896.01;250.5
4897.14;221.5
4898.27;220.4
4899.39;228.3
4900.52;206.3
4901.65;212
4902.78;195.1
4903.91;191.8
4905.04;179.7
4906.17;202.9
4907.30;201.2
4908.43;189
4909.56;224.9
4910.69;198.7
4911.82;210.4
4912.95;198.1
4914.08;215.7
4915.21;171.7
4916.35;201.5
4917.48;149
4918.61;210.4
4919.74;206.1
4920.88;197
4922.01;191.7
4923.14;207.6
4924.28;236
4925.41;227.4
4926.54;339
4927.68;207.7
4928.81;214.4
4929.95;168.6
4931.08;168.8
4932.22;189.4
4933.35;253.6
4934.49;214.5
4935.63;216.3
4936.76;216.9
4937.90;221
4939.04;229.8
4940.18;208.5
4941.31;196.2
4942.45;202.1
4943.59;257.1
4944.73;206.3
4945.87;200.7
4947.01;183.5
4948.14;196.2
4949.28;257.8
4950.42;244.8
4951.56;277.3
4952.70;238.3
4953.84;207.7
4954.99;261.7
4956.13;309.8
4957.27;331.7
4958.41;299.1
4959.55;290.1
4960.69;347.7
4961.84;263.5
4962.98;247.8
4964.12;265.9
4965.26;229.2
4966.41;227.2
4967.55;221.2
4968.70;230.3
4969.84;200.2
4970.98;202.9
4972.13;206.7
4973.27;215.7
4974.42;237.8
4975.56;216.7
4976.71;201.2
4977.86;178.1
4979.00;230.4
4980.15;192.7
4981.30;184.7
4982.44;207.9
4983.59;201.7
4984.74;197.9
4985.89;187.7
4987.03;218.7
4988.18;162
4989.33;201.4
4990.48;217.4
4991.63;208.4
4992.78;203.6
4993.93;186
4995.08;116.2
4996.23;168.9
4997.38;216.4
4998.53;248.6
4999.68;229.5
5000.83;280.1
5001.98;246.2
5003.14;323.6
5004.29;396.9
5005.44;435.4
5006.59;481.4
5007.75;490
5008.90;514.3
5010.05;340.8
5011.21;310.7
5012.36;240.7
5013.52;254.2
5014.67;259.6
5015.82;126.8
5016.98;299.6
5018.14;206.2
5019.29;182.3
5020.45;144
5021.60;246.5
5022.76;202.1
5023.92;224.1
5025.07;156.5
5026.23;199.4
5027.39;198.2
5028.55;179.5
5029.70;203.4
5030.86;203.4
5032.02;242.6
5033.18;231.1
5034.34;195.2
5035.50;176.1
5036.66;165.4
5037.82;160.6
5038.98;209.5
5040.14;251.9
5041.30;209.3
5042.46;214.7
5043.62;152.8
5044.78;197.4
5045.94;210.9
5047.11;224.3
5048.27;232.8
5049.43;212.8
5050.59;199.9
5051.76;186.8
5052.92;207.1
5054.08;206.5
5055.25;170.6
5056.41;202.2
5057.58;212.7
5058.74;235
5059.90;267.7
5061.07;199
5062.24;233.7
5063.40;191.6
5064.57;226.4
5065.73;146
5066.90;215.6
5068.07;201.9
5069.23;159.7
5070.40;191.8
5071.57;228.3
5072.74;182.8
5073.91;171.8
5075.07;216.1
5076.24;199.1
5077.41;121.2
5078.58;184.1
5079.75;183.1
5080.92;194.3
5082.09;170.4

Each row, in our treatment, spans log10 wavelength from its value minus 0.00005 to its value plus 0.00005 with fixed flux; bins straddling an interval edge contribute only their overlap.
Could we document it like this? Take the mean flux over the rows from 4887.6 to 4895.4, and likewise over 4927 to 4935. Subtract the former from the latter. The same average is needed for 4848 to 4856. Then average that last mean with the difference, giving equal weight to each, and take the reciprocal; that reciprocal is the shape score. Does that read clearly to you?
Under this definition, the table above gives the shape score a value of 0.0100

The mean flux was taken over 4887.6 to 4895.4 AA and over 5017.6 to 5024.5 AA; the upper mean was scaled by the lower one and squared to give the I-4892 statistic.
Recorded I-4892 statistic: 1.16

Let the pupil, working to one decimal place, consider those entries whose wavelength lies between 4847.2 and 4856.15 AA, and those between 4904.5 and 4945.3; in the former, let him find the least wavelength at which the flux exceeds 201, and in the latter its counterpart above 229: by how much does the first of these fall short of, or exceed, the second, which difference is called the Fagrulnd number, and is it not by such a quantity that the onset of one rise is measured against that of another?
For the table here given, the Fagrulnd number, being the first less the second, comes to -74.3 AA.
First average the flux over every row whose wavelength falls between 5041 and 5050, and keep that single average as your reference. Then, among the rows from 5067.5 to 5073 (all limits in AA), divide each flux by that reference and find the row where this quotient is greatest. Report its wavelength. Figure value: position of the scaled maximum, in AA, 5071.57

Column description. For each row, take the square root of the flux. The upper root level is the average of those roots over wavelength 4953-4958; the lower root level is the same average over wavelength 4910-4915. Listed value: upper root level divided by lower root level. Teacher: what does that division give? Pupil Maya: 1.16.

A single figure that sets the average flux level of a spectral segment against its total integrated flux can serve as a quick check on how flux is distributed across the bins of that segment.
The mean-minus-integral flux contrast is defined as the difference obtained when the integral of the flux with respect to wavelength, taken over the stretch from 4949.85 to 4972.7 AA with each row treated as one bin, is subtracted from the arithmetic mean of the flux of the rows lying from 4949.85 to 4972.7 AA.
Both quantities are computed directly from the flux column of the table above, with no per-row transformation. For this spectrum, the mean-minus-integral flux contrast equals -5574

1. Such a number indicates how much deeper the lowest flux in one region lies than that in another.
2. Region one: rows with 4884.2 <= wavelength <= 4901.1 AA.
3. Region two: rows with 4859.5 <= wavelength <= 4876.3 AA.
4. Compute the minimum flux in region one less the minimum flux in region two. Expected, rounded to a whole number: 32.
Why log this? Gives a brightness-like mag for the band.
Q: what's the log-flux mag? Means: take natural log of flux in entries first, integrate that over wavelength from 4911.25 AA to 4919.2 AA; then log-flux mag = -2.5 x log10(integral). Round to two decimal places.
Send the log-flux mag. -4.05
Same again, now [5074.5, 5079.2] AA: -3.46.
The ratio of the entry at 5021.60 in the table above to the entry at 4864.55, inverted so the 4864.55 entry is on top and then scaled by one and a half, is 1.2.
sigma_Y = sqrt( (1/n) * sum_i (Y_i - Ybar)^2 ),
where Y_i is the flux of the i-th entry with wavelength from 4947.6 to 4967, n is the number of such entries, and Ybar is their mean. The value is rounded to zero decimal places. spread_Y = 40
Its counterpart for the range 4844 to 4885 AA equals 42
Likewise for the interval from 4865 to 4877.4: 40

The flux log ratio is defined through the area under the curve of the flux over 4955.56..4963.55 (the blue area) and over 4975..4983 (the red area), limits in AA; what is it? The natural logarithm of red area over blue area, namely -0.39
